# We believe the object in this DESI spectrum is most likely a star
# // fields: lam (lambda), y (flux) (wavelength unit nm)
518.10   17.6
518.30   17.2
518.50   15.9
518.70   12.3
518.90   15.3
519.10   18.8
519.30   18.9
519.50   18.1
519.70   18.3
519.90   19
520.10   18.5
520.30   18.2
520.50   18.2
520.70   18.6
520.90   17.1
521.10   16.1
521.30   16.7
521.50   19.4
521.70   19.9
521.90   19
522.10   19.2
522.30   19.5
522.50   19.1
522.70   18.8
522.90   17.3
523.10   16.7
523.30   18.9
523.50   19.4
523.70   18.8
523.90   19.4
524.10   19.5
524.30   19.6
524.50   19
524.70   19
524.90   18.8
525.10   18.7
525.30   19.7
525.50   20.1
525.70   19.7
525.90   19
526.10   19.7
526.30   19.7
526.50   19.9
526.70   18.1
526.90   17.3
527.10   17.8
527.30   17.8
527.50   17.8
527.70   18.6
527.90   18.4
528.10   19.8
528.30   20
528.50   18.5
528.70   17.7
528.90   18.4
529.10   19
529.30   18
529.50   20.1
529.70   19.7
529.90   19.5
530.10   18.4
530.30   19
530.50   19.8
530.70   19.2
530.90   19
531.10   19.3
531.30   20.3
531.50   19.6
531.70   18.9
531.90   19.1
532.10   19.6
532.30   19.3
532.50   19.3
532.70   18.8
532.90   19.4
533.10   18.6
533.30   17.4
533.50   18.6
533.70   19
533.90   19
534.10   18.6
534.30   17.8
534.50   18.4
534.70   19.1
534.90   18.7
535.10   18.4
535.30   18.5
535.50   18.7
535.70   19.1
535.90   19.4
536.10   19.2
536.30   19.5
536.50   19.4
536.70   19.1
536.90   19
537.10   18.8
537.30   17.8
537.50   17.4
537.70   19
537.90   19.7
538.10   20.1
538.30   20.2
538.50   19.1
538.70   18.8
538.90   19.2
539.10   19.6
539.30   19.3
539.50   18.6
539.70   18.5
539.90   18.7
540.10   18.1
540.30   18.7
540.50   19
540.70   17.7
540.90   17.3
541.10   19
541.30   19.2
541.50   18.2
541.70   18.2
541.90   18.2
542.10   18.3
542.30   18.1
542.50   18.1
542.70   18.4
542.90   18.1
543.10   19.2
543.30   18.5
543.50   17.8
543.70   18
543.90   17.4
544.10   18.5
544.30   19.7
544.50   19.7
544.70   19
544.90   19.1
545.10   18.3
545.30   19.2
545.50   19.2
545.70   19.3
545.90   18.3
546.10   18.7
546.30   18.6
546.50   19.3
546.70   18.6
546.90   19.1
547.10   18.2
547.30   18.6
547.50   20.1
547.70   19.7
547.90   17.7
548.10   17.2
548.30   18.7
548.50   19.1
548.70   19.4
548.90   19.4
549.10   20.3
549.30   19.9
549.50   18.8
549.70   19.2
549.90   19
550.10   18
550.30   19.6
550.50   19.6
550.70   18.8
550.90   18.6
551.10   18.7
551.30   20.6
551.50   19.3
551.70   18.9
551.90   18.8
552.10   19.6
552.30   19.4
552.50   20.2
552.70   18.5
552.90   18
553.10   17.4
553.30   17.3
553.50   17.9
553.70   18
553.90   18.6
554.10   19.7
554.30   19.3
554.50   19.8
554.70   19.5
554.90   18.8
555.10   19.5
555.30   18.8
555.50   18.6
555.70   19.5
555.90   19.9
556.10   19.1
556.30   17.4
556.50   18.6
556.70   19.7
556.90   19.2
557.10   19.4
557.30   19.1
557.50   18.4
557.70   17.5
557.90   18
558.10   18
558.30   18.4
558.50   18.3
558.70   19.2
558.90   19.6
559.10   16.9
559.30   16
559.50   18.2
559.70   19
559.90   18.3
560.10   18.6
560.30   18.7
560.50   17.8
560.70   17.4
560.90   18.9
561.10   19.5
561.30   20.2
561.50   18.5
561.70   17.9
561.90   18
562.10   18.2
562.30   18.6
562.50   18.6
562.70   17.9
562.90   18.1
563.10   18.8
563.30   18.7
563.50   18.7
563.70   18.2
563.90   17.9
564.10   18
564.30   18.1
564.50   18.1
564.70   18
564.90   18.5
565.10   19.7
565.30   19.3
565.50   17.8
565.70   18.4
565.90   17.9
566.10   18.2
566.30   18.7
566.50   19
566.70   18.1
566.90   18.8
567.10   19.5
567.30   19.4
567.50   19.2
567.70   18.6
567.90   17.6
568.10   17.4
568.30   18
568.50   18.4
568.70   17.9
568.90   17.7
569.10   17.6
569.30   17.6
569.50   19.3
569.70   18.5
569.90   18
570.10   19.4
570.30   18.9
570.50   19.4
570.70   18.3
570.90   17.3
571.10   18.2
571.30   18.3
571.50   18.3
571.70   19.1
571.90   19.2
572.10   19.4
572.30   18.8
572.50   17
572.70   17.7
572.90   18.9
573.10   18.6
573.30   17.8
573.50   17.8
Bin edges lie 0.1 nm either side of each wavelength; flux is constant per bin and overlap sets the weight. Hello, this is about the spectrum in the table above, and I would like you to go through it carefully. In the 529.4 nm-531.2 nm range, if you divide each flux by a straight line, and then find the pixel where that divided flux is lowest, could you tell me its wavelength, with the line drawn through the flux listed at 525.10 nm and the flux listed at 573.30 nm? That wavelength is 530.10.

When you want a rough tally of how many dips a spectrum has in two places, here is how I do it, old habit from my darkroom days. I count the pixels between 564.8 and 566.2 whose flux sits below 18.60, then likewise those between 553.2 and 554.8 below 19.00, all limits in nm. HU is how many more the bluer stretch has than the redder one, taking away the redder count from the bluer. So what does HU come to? -1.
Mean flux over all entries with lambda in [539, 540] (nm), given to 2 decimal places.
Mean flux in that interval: 18.94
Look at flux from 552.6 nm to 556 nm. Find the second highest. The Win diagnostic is 19.8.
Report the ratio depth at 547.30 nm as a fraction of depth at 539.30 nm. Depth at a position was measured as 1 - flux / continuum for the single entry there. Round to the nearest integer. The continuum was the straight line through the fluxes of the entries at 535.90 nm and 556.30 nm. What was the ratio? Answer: 1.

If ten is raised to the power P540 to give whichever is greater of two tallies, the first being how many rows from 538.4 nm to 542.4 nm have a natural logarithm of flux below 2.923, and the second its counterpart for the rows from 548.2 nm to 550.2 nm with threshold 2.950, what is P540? 1.0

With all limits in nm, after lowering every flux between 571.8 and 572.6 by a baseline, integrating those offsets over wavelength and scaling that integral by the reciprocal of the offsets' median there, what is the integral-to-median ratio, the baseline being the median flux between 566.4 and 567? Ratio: -0.80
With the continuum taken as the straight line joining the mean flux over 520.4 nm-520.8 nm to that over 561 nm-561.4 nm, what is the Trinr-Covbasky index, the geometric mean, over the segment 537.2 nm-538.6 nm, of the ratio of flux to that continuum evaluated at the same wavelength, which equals 1.00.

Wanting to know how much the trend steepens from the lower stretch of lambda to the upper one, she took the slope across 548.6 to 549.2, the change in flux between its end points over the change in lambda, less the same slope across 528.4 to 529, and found 2.5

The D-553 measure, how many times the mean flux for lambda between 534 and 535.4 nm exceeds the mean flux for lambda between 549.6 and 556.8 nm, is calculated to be 0.98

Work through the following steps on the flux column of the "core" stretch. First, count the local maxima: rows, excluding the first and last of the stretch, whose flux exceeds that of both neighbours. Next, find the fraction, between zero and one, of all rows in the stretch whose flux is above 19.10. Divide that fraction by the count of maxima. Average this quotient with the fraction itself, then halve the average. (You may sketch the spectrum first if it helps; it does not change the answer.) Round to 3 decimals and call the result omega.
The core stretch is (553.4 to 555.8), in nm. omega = 0.167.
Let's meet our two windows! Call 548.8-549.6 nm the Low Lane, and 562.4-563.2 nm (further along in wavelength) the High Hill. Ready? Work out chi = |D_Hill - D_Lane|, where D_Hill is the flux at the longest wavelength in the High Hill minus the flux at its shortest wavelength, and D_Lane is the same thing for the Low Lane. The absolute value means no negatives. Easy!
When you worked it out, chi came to 0.8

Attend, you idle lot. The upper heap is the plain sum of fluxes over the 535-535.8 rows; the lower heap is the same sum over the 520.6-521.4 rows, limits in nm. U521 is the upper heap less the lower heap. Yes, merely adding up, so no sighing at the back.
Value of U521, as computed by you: 6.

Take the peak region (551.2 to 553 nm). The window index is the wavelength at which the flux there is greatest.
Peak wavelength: 551.30 nm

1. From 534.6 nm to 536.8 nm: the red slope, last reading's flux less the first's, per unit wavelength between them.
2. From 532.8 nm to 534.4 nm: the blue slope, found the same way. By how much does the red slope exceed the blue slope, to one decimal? 1.1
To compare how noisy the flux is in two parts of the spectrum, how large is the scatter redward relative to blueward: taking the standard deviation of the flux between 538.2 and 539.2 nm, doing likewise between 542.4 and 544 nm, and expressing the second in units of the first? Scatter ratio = 1.0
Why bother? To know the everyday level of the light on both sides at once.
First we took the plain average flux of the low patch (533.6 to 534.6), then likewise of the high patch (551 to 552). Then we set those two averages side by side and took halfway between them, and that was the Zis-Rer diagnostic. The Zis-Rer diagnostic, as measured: 18.9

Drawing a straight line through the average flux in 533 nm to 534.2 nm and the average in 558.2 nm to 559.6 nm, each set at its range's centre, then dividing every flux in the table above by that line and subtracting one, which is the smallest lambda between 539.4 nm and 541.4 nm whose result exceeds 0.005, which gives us 539.50 nm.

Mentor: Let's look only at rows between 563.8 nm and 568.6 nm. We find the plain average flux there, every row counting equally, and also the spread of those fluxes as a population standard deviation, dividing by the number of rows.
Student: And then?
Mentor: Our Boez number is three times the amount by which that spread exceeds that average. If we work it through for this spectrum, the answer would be -53.5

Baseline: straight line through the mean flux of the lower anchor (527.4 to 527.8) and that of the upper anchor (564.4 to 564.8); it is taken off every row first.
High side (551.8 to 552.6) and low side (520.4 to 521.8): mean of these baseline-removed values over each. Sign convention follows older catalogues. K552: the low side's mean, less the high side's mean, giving -1.6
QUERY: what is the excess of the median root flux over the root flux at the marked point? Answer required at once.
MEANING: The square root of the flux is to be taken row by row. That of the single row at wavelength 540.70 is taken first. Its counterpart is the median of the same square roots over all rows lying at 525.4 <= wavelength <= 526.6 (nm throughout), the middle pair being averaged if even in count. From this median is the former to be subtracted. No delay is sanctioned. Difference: 0.23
